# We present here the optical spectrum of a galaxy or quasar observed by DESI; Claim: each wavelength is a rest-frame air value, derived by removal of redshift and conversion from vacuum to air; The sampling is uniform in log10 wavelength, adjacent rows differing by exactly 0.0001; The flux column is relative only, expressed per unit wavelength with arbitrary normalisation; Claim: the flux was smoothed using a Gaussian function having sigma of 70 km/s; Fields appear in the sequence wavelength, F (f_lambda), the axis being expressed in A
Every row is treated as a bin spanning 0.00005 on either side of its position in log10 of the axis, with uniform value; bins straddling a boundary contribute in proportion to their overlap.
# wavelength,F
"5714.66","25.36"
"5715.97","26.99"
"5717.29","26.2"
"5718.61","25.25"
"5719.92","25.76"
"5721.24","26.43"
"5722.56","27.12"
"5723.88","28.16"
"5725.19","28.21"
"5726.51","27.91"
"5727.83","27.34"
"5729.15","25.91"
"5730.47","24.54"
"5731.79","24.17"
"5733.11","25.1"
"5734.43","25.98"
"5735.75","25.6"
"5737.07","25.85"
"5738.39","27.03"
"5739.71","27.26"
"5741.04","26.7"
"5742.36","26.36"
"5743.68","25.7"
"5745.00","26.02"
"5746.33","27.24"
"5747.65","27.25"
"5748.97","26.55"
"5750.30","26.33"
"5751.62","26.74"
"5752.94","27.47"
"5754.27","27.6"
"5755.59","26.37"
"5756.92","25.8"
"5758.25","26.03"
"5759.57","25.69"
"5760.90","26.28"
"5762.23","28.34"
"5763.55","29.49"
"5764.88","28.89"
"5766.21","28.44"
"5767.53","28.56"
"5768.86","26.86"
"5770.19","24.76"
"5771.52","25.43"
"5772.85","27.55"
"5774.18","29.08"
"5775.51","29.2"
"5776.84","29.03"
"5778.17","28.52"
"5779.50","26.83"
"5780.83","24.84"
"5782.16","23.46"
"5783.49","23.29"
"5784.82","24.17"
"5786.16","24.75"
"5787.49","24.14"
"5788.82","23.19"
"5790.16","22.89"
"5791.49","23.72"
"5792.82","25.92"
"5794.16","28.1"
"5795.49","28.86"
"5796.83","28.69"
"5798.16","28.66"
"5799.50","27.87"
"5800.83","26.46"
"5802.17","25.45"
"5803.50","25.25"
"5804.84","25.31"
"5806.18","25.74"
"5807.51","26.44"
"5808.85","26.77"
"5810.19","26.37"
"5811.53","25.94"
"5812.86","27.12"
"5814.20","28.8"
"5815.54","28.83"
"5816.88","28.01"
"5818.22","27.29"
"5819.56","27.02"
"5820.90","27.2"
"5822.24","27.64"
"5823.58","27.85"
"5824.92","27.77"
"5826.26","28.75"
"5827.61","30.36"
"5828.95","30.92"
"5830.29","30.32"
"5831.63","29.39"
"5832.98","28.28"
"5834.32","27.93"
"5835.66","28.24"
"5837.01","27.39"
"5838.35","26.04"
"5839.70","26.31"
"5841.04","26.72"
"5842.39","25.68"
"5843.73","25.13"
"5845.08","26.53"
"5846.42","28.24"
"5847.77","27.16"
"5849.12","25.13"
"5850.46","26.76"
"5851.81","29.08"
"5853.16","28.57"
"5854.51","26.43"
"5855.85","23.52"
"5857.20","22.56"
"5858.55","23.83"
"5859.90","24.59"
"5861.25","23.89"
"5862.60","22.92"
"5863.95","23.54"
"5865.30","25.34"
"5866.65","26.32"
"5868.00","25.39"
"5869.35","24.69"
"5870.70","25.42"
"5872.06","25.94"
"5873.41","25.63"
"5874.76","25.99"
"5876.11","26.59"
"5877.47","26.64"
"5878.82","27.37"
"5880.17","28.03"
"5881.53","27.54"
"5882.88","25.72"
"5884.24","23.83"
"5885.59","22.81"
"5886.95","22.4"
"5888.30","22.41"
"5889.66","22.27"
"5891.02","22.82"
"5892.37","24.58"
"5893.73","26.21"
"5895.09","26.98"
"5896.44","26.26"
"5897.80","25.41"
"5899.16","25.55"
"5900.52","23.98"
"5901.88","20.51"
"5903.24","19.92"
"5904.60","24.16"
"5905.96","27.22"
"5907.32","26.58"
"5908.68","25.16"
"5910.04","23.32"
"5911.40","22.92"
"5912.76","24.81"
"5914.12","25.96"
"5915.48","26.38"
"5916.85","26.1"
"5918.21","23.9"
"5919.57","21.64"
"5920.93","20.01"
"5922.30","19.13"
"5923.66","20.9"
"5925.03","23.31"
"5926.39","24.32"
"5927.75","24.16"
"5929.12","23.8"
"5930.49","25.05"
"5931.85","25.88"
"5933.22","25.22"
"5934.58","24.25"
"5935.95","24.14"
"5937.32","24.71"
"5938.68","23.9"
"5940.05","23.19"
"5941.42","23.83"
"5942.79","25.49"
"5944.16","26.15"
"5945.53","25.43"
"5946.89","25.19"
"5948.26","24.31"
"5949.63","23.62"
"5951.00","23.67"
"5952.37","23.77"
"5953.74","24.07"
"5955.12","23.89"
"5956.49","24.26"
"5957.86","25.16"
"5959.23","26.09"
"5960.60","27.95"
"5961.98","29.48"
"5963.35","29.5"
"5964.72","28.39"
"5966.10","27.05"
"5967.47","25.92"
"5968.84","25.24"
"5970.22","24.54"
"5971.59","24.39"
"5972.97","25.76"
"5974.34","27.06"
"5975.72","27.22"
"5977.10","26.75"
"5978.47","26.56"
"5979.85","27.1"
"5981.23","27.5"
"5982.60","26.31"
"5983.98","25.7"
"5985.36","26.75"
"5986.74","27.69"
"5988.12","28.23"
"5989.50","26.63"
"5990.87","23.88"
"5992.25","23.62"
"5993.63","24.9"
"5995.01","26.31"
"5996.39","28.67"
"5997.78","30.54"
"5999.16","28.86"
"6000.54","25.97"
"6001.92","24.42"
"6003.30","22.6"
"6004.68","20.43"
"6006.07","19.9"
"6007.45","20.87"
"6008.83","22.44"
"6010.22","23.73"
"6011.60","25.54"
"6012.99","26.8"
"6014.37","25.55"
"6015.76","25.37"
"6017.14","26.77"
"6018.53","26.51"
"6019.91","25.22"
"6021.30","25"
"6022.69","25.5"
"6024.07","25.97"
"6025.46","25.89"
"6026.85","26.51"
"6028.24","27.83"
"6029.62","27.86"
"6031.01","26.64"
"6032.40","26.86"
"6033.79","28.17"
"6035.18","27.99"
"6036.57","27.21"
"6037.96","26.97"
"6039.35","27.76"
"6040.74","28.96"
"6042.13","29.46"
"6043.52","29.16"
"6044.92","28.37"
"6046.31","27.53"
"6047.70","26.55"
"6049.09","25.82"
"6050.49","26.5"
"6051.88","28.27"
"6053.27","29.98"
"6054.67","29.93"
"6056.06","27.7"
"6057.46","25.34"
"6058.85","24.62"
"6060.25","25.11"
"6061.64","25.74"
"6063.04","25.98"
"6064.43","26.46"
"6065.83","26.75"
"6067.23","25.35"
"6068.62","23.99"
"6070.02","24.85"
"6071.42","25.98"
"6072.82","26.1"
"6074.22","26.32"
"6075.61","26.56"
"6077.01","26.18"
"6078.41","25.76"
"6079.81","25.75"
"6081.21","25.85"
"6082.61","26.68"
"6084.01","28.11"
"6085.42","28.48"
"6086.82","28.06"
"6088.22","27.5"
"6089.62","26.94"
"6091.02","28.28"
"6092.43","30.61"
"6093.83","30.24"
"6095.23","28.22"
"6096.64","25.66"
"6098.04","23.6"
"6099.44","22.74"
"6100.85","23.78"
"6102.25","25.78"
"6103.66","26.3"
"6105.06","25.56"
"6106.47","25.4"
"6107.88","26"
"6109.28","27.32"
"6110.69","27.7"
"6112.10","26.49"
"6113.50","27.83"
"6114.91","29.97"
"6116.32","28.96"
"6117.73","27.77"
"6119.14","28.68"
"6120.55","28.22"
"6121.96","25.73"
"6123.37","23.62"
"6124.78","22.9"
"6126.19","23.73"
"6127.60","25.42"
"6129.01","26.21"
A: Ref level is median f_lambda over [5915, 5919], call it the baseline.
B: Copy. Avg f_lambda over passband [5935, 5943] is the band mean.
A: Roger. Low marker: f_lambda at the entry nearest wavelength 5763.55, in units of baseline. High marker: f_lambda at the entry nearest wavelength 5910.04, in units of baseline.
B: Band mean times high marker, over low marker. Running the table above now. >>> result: 19.1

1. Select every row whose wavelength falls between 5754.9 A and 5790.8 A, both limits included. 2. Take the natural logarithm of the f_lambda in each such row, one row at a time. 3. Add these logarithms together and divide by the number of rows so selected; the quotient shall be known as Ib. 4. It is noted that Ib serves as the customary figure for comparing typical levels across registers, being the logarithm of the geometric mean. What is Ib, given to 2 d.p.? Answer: 3.27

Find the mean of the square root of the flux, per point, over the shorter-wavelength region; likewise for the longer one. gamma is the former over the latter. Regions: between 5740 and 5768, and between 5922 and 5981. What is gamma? 1.04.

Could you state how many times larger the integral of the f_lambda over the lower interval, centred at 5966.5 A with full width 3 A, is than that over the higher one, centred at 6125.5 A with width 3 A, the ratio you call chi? 1.1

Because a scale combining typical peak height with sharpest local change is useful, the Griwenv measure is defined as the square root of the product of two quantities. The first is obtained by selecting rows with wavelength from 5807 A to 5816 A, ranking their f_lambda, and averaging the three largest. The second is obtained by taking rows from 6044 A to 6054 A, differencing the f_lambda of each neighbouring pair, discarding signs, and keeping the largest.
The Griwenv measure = 7.1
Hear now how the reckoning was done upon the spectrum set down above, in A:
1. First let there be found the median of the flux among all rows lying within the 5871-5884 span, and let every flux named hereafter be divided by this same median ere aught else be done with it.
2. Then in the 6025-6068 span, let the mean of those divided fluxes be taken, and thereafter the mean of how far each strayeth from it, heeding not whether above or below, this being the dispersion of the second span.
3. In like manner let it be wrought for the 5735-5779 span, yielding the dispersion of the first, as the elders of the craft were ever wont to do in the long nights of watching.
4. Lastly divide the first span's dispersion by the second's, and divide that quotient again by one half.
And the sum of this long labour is 1.82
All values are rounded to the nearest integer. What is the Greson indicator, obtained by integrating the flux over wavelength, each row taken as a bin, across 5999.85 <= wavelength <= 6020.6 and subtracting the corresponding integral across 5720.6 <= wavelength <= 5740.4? -22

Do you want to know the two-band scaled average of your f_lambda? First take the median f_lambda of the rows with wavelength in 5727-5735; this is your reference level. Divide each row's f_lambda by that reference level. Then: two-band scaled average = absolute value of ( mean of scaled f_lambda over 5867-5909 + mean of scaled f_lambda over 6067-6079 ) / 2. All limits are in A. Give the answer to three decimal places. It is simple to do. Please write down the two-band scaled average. 0.993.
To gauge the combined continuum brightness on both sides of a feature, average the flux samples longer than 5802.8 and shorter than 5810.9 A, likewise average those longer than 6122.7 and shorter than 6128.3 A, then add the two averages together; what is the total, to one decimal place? 49.9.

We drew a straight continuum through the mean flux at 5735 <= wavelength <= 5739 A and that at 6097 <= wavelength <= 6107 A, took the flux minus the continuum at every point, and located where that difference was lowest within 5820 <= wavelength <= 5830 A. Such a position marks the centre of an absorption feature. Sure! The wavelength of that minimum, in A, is 5820.90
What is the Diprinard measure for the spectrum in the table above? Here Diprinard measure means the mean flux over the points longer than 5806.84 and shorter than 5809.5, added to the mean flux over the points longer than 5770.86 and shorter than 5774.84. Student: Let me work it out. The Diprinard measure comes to 54.0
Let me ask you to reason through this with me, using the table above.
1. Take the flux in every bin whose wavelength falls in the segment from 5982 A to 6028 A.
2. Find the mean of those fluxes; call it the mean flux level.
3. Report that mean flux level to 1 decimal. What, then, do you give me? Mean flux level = 25.4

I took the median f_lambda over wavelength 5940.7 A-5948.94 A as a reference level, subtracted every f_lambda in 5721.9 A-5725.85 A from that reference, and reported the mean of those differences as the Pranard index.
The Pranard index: -2.5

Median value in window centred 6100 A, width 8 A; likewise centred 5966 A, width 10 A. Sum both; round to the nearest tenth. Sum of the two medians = 51.8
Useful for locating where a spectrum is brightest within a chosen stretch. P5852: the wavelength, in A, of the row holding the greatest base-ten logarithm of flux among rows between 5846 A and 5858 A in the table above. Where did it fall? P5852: 5851.81 A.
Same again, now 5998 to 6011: 5999.16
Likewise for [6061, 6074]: 6065.83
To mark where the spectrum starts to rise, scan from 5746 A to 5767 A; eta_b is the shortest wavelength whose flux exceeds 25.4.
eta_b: 5746.33 A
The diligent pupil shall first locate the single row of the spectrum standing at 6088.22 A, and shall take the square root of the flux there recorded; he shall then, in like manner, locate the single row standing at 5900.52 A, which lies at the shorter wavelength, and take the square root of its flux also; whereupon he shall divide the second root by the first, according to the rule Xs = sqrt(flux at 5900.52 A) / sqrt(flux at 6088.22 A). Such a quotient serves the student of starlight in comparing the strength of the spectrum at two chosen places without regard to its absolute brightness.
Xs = 0.93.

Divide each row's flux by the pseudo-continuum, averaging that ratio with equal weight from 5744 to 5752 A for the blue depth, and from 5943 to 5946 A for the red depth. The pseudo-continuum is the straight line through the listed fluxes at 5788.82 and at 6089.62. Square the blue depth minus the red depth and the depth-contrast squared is 0.023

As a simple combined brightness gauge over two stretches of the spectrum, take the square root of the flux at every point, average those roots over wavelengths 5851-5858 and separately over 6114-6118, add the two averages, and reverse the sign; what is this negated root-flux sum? -10.5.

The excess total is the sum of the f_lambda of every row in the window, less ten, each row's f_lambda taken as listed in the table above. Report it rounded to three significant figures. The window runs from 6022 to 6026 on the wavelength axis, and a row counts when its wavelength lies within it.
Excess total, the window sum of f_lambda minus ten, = 67.4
